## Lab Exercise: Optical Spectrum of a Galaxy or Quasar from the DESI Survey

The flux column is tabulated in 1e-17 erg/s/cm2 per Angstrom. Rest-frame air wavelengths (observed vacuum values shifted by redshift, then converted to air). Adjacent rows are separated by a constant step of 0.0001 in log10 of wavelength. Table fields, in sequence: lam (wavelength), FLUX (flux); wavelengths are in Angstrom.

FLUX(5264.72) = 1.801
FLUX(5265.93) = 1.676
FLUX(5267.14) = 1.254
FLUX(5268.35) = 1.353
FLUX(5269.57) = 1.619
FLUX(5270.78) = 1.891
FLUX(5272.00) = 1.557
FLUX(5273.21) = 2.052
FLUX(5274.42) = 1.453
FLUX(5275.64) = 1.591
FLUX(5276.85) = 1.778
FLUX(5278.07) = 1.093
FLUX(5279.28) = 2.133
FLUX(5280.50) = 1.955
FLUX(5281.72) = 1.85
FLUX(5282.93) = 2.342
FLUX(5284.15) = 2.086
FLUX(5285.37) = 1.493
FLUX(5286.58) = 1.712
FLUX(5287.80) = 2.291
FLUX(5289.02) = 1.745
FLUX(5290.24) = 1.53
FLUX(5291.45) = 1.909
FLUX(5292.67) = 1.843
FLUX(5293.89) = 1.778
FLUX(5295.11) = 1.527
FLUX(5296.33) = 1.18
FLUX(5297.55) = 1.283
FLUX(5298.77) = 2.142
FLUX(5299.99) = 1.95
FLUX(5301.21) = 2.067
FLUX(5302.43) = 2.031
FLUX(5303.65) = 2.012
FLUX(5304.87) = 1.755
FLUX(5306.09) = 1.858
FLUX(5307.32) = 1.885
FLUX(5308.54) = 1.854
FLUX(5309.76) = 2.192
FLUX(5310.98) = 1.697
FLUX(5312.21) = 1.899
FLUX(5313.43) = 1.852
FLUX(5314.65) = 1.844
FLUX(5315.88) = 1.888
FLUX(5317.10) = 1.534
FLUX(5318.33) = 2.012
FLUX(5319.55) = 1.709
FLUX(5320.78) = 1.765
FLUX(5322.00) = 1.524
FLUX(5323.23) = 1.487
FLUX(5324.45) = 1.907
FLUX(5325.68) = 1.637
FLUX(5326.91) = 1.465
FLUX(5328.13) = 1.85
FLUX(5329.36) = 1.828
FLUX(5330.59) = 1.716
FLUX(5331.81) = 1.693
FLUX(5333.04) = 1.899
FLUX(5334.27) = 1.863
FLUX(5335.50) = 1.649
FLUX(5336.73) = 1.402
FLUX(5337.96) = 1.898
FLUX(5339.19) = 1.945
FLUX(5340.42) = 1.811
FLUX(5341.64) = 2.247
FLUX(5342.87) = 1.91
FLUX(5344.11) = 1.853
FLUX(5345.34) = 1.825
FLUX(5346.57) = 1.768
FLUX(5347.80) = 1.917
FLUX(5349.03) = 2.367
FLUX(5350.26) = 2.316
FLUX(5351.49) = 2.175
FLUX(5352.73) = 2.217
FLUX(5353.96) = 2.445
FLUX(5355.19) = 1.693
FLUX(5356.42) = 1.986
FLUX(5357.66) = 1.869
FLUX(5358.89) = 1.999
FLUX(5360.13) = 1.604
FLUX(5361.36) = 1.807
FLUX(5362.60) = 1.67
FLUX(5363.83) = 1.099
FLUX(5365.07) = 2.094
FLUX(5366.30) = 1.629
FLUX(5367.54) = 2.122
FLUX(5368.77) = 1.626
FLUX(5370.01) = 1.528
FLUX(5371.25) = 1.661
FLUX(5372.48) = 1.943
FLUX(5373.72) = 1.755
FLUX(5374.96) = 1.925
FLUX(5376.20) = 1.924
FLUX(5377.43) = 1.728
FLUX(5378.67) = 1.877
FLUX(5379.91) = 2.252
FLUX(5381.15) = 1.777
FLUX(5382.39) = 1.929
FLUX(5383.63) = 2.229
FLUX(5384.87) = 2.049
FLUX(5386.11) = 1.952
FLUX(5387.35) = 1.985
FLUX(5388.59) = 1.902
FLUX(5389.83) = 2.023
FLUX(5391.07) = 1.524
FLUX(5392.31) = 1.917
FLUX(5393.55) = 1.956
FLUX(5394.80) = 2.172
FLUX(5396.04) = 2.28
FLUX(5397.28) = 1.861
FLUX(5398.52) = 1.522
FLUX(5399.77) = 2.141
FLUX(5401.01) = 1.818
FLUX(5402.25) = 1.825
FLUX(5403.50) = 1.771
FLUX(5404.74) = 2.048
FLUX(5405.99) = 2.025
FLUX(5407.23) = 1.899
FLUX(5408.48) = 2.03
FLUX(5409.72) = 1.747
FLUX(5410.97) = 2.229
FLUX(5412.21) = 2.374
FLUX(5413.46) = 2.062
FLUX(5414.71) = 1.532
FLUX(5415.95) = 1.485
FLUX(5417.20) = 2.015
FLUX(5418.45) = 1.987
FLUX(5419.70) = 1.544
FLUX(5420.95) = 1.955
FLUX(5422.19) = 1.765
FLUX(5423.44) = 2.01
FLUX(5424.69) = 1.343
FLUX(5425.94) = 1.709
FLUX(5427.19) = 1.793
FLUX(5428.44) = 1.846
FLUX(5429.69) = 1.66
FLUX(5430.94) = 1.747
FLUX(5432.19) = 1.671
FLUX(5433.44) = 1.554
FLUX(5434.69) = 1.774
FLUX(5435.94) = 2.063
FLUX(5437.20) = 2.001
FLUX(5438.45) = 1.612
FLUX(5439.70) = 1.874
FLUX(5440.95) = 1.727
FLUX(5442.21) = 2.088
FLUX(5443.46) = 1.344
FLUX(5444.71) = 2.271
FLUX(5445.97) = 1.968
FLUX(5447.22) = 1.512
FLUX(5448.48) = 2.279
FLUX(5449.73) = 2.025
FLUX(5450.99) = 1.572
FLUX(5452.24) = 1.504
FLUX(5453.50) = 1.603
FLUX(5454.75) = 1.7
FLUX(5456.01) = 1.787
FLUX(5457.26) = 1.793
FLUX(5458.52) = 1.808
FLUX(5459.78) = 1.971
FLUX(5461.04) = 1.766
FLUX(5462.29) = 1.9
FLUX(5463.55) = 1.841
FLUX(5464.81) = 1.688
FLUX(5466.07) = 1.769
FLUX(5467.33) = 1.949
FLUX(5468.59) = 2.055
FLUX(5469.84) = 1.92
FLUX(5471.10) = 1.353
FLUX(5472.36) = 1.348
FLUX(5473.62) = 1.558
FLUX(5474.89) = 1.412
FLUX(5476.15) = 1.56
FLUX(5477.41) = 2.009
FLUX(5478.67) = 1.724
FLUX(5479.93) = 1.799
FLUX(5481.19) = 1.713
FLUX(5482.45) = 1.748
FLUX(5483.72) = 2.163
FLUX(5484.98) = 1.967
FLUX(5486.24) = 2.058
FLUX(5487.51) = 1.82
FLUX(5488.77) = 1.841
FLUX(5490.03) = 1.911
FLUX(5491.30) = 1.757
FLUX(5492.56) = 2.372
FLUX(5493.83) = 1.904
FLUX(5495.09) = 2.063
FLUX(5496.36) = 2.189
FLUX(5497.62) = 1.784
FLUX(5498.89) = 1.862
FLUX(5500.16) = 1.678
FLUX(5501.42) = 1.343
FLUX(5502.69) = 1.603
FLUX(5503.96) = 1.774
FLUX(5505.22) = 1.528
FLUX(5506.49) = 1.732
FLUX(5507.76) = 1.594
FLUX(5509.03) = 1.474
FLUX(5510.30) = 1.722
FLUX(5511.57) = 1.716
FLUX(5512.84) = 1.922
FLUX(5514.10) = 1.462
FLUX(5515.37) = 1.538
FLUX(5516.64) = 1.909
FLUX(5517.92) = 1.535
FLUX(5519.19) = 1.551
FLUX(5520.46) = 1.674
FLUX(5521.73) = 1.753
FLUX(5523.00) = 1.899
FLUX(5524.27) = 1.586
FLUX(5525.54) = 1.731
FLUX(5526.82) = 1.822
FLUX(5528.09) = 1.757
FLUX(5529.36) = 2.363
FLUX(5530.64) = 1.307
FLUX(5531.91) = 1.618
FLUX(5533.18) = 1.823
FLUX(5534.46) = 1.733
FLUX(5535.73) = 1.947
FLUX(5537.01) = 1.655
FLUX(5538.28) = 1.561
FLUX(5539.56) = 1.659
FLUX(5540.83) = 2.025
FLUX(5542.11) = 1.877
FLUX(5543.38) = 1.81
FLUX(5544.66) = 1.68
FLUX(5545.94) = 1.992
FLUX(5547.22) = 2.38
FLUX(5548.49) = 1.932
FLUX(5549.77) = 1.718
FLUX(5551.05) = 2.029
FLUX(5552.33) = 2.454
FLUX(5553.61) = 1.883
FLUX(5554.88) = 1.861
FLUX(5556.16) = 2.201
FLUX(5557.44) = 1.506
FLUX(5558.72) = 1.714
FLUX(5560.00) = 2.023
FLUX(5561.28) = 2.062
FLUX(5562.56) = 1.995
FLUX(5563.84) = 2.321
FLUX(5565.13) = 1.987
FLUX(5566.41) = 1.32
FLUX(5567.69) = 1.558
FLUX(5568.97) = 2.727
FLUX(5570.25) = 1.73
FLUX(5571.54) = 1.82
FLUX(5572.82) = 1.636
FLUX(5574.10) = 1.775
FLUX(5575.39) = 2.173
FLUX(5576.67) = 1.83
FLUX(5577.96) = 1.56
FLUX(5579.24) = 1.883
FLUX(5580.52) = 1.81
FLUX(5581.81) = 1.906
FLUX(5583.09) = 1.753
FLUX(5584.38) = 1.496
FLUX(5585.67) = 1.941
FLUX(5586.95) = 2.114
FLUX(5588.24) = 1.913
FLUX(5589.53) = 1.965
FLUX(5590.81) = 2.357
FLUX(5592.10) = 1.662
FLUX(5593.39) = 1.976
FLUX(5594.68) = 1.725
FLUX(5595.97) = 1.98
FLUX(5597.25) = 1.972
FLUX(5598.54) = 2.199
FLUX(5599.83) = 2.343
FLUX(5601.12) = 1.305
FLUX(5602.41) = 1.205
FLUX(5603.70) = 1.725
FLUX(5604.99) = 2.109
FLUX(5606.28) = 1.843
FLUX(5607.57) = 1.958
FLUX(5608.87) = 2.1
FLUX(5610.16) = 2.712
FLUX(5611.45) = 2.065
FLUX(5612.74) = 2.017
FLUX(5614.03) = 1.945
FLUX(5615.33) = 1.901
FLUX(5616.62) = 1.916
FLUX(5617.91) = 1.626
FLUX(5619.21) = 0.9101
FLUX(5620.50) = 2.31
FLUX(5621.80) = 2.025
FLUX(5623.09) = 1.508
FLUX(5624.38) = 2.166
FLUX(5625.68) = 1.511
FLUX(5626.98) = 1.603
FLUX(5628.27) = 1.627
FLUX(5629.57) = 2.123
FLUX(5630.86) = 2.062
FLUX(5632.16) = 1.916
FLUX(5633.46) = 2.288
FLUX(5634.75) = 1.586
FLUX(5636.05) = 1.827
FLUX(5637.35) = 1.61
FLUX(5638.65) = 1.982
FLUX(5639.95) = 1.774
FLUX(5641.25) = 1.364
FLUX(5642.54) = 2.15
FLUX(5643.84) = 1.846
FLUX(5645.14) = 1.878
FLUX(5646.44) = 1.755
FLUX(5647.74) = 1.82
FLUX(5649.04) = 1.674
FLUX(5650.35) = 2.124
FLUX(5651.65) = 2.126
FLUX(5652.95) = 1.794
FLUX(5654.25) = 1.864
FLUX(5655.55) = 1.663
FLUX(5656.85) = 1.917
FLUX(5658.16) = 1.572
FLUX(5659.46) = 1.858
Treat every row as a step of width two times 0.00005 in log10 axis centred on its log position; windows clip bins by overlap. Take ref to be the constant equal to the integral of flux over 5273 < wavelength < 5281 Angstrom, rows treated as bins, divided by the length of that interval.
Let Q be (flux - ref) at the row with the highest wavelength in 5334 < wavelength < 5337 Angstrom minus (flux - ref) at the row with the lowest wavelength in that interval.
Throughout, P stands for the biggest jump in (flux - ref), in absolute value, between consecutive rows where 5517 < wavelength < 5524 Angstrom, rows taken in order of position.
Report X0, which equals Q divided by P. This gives -3.2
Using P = 0.15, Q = -0.46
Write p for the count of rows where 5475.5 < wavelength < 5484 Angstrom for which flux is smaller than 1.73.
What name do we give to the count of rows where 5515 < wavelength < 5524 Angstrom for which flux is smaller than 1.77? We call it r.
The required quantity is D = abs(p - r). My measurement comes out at 2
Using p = 3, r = 5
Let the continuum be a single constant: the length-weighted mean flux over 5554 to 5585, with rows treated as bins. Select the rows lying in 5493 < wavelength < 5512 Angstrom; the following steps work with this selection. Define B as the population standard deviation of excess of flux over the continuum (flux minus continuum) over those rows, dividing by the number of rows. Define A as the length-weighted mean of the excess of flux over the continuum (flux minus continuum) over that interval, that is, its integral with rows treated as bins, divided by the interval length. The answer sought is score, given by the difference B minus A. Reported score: 0.33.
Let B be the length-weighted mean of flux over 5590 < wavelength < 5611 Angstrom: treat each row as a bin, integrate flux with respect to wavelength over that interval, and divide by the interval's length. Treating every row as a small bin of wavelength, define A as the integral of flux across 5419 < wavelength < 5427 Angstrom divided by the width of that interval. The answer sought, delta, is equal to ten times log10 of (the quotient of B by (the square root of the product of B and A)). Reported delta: 0.26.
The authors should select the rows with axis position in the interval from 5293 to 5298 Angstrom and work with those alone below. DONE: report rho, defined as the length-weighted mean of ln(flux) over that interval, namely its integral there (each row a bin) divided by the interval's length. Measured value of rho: 0.37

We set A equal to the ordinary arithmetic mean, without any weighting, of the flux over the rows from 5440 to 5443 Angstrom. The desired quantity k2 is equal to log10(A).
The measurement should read 0.28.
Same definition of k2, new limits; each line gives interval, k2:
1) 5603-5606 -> 0.28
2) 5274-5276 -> 0.18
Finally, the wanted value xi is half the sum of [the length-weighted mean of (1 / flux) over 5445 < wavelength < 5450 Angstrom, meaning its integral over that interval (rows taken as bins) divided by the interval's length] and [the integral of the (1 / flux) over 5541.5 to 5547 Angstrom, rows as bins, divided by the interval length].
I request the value 0.529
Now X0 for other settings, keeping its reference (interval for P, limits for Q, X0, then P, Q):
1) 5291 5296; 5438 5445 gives 2.6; 0.25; 0.66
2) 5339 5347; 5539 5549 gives 0.6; 0.44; 0.27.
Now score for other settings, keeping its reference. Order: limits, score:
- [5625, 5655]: 0.25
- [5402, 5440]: 0.25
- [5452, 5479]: 0.33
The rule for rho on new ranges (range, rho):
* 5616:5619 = 0.47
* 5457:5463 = 0.61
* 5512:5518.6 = 0.51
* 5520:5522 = 0.54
